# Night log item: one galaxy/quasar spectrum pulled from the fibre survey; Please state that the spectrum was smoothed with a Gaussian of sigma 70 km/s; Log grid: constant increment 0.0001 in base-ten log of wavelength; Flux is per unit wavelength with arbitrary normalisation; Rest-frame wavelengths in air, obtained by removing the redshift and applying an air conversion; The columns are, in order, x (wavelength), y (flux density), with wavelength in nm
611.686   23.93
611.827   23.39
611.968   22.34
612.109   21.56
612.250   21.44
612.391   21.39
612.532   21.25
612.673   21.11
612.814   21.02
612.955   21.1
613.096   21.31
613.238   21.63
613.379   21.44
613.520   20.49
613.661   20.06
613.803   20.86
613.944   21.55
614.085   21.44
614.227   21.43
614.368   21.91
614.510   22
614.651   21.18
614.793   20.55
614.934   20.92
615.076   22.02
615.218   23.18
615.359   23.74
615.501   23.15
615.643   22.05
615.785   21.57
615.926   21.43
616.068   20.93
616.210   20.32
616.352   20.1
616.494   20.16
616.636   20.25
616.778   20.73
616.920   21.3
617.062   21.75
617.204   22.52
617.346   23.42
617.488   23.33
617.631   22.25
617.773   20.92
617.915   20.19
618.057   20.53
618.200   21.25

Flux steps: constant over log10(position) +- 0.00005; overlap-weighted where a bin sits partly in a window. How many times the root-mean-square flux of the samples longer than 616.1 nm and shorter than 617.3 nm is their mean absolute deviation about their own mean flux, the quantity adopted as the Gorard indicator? 0.035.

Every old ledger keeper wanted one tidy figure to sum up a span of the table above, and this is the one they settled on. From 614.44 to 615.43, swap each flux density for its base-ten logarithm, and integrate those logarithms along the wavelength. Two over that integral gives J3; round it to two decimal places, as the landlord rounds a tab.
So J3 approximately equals 1.51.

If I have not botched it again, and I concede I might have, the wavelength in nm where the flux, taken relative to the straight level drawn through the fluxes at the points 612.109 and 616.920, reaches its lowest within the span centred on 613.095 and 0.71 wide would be 612.814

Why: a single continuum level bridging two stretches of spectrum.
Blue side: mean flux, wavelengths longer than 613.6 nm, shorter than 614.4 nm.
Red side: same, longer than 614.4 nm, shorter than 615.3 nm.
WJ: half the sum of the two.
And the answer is 21.4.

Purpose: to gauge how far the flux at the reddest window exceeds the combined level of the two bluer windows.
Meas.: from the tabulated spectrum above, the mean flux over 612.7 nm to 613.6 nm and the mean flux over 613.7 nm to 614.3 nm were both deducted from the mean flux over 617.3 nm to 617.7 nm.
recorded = -19.5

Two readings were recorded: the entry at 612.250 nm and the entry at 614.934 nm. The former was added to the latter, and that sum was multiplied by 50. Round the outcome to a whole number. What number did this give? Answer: 2118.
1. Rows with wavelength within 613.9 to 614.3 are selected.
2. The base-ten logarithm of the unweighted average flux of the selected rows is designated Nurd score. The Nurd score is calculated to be 1.33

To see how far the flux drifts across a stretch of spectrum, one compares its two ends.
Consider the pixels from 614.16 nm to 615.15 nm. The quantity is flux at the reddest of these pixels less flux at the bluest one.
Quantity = 1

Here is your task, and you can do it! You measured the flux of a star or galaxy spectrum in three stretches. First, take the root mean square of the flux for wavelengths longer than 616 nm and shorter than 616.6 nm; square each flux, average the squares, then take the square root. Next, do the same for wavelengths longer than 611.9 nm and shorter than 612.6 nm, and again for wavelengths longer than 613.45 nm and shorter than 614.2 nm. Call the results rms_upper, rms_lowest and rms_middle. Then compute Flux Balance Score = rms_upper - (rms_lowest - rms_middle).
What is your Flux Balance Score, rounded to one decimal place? 19.7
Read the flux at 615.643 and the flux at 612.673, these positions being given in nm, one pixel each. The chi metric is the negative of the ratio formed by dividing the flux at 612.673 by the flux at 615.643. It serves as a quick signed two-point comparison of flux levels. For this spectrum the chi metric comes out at -0.96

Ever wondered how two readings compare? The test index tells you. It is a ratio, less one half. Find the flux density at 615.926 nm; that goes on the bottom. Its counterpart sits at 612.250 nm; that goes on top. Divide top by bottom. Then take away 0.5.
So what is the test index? 0.50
